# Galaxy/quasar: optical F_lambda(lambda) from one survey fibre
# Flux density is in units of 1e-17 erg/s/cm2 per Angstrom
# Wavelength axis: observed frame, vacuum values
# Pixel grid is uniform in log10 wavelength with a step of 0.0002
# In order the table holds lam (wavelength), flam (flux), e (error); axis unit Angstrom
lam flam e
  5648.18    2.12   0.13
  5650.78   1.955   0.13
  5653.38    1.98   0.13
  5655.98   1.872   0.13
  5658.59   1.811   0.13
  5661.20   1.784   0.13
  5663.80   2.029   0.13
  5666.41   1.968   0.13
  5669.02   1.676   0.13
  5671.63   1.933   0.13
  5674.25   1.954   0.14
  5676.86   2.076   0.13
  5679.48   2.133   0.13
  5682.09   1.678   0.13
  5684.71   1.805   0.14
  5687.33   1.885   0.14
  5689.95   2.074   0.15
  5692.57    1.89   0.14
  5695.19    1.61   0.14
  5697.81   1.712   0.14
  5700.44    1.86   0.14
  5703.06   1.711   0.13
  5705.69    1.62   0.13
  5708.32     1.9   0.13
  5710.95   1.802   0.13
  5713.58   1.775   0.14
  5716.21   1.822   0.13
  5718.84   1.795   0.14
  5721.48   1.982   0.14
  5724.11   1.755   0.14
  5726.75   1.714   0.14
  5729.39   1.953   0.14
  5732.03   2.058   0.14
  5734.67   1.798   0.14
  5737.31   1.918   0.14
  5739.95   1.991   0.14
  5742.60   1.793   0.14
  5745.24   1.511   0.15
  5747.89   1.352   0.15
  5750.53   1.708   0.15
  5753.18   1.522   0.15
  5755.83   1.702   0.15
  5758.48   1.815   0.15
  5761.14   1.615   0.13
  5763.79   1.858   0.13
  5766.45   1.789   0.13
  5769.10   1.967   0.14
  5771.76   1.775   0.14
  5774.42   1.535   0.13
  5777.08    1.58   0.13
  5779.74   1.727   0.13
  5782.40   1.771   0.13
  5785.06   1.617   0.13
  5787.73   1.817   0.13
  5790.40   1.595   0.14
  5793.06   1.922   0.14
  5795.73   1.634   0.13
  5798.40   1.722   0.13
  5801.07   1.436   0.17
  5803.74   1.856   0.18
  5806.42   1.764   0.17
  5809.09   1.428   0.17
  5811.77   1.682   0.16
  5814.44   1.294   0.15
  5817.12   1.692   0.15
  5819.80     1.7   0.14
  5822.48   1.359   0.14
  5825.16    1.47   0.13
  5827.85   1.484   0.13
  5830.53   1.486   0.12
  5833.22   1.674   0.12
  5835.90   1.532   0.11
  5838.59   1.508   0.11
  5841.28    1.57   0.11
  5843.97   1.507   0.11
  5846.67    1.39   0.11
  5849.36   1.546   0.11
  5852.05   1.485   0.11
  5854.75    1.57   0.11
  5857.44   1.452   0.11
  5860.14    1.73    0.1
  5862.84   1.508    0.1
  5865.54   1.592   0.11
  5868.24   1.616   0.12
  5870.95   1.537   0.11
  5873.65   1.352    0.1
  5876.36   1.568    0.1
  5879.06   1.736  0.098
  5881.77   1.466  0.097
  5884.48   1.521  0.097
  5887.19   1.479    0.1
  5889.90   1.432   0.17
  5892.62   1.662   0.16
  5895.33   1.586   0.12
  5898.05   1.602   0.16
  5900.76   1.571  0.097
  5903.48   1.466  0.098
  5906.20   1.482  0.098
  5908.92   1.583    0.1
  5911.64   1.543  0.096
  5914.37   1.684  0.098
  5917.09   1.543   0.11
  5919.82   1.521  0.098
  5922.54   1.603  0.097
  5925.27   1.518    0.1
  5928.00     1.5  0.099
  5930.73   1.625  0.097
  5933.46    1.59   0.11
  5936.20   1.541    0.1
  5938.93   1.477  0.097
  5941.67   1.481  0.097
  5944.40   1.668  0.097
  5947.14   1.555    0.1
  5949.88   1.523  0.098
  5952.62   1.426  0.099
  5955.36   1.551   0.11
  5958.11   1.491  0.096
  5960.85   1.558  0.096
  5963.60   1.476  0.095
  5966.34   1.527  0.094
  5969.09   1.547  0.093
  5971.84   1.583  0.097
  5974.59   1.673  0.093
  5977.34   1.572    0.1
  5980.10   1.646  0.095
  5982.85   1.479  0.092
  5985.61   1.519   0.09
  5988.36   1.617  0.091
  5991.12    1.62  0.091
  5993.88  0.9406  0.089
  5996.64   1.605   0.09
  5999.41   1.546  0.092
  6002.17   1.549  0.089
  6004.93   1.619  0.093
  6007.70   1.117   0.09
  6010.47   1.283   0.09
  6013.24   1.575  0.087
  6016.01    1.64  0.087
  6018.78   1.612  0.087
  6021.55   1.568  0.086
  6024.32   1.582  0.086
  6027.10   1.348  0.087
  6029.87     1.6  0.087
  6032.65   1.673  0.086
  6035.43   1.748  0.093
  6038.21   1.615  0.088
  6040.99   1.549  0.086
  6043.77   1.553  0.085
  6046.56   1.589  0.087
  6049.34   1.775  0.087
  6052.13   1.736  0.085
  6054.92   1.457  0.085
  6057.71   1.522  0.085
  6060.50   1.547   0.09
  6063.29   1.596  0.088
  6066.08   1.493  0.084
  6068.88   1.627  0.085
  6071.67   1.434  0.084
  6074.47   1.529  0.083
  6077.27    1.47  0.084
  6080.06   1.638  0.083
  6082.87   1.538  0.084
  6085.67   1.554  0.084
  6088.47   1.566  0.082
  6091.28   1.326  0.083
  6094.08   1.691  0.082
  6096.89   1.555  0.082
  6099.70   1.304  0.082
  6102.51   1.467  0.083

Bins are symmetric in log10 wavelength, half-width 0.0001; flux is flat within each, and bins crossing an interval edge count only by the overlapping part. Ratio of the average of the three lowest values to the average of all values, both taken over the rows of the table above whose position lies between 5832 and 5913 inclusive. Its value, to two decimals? 0.90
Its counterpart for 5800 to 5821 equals 0.86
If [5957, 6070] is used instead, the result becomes 0.72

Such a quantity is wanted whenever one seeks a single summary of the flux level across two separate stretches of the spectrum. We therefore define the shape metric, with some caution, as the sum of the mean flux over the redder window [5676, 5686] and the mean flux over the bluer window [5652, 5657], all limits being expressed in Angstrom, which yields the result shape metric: 3.85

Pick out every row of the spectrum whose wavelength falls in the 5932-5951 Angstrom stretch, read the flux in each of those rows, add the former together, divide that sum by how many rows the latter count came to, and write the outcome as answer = 1.55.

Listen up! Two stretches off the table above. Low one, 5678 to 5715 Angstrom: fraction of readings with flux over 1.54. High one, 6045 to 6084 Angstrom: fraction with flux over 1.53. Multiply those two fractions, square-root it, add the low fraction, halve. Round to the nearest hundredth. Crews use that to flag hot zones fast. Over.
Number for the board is 0.88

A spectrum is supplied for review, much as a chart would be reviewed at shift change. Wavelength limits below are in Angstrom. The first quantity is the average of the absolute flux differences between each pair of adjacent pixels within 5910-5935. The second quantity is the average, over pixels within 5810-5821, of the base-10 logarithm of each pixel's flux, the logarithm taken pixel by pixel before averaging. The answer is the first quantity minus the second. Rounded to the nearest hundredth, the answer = -0.12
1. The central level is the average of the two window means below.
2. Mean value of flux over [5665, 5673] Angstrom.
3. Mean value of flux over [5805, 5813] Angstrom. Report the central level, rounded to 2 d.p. 1.74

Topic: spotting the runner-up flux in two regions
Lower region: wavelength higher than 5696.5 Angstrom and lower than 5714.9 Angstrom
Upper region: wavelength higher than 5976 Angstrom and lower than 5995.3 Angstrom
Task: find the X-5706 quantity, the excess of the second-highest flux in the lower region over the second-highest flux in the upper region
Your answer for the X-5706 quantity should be 0.24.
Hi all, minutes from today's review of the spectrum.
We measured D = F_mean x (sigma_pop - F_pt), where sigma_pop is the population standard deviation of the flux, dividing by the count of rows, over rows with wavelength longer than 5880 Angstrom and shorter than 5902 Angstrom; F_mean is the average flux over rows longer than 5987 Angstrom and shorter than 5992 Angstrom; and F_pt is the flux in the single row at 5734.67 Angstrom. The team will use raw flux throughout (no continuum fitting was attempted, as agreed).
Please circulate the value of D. -2.79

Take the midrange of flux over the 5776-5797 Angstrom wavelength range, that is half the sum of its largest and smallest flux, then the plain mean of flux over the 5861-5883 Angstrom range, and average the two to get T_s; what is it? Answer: 1.65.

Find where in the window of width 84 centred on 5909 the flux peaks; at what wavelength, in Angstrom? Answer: 5879.06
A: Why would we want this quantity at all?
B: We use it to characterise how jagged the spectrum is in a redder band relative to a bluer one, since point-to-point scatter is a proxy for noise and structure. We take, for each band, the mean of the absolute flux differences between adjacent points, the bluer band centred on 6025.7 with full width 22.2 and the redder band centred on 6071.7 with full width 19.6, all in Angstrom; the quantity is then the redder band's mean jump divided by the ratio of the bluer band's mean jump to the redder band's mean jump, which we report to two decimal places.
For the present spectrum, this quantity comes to 0.15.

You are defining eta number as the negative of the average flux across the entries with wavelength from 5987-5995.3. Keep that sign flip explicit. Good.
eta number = -1.39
